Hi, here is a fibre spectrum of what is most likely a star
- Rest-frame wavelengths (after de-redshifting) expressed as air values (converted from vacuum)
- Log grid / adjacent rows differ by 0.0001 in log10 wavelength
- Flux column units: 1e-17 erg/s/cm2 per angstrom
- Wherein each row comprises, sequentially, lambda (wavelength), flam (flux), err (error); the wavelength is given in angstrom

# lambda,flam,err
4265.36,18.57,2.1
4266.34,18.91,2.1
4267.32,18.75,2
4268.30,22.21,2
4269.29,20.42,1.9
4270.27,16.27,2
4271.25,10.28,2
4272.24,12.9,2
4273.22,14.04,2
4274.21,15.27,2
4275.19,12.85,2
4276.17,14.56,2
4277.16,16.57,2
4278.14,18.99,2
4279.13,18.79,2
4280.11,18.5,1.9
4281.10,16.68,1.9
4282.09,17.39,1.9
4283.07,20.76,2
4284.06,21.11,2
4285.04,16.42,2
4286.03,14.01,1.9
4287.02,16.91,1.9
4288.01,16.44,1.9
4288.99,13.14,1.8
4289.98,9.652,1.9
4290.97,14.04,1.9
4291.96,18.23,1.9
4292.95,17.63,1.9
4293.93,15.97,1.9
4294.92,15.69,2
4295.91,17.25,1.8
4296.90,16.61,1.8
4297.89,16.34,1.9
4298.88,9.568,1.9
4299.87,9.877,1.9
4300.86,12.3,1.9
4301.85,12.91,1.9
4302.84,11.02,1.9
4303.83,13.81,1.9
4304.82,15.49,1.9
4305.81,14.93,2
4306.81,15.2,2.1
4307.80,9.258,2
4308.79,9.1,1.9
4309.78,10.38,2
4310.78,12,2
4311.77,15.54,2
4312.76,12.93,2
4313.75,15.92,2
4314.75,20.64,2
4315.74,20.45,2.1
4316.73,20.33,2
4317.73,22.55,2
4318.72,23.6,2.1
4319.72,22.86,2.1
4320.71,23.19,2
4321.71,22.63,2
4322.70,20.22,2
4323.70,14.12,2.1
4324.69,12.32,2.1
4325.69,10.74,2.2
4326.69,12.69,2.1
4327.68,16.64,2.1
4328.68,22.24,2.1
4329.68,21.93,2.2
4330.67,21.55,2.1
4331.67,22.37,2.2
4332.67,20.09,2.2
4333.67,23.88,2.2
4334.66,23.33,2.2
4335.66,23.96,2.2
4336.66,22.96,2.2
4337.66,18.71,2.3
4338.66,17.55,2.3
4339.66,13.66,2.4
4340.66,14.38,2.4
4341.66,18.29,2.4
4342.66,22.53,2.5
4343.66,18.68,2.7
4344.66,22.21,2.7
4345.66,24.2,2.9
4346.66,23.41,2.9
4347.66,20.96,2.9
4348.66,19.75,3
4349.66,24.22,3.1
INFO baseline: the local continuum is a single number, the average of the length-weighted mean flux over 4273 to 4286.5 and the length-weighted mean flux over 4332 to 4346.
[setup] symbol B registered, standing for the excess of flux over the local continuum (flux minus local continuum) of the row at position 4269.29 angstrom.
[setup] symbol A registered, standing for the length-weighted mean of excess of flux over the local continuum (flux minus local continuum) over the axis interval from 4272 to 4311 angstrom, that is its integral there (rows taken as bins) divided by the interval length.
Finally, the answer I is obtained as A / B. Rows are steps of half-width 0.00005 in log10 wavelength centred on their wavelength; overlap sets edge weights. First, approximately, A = -4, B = 2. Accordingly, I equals -2.1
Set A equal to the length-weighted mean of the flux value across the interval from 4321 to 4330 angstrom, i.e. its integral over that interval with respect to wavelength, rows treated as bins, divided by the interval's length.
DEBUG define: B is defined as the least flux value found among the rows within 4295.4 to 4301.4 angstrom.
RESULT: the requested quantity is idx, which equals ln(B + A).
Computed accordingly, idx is 3.28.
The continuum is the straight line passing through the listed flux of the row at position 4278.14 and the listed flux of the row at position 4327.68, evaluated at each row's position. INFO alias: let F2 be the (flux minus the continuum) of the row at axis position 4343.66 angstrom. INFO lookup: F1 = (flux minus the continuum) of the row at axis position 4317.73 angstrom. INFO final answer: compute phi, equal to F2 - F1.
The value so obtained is -3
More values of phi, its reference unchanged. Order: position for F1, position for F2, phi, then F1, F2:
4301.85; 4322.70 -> 8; -5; 3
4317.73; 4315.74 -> -2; 5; 3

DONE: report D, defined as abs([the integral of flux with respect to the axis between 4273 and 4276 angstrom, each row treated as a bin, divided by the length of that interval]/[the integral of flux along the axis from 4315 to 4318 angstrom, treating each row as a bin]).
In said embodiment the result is 0.22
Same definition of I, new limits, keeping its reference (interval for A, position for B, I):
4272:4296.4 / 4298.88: 0.3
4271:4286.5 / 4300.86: 0.4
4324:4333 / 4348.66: -0.8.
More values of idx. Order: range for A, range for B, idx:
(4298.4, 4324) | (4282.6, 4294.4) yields 3.24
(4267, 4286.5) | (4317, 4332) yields 3.32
